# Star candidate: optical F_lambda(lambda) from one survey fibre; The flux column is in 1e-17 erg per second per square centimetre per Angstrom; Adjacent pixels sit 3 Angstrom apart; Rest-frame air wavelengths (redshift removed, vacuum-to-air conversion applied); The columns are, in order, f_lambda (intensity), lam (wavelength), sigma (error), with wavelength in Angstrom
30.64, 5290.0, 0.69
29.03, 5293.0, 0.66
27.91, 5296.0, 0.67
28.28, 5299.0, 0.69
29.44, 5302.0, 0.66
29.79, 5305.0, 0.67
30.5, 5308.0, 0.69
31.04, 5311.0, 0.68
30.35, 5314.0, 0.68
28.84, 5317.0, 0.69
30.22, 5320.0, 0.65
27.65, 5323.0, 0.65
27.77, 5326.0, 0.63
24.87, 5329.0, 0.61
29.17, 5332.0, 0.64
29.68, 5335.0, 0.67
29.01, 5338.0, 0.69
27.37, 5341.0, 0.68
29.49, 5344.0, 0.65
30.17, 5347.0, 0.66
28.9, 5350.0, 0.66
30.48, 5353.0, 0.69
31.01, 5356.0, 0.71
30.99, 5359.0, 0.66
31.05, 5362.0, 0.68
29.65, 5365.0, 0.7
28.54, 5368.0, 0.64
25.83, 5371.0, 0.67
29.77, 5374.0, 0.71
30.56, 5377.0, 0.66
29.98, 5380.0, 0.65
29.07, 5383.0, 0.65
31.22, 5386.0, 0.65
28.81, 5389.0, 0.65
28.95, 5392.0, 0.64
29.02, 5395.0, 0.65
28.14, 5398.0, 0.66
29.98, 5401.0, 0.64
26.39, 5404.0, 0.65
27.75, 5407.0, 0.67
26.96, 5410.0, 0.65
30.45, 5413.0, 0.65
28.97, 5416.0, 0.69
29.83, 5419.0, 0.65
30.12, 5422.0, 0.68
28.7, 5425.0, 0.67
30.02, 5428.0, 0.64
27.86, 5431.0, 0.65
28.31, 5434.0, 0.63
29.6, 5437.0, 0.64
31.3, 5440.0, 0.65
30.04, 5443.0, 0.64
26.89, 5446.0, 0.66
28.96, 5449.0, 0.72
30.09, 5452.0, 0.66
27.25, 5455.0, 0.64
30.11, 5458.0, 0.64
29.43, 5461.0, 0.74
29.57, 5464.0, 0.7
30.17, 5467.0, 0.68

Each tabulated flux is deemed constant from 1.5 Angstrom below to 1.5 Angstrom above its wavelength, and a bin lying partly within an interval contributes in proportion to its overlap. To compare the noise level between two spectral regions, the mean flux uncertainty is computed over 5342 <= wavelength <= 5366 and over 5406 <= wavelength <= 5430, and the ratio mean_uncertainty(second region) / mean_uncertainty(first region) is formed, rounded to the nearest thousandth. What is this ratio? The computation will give 0.980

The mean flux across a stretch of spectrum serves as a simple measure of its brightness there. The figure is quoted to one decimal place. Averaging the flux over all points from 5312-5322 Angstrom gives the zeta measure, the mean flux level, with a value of 29.8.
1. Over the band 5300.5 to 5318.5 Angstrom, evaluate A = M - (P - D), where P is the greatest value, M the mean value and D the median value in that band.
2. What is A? 29.0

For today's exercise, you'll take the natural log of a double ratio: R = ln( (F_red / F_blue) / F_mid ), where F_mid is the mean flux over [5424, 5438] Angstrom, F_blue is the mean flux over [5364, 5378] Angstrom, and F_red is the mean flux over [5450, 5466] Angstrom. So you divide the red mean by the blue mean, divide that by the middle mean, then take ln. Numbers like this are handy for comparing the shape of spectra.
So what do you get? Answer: -3.35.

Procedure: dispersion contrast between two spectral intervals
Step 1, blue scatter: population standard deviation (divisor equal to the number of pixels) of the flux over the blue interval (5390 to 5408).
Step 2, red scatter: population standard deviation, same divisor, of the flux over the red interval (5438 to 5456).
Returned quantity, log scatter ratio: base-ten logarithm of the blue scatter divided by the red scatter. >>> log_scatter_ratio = -0.14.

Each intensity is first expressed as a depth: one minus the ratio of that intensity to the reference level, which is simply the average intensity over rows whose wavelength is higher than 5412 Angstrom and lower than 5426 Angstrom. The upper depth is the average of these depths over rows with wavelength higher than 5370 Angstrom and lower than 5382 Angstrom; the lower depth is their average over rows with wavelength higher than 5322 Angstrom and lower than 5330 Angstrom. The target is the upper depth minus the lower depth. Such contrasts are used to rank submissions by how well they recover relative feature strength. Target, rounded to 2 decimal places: -0.08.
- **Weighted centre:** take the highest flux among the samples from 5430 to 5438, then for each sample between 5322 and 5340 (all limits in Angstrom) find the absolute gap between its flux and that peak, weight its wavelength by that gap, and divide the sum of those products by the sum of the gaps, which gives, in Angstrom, 5327.9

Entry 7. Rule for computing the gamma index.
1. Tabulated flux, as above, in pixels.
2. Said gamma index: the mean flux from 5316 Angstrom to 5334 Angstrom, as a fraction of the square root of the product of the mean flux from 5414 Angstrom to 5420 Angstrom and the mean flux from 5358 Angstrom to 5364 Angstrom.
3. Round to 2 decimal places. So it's 0.93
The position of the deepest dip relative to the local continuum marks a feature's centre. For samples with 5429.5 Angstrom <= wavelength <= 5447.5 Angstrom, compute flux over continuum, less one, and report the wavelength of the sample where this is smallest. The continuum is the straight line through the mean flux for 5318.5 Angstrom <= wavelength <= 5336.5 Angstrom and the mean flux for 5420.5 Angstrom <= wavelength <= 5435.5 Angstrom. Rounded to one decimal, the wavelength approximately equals 5446.0 Angstrom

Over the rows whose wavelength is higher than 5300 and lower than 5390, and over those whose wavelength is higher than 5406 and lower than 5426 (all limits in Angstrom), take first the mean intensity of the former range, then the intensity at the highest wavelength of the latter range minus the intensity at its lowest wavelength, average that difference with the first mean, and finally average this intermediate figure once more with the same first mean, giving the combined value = 22.3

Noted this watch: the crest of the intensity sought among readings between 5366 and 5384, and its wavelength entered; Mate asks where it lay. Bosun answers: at 5377.0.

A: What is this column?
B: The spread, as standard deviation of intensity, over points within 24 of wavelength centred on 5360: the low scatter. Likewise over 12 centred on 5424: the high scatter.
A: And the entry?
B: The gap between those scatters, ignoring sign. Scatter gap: 1.1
